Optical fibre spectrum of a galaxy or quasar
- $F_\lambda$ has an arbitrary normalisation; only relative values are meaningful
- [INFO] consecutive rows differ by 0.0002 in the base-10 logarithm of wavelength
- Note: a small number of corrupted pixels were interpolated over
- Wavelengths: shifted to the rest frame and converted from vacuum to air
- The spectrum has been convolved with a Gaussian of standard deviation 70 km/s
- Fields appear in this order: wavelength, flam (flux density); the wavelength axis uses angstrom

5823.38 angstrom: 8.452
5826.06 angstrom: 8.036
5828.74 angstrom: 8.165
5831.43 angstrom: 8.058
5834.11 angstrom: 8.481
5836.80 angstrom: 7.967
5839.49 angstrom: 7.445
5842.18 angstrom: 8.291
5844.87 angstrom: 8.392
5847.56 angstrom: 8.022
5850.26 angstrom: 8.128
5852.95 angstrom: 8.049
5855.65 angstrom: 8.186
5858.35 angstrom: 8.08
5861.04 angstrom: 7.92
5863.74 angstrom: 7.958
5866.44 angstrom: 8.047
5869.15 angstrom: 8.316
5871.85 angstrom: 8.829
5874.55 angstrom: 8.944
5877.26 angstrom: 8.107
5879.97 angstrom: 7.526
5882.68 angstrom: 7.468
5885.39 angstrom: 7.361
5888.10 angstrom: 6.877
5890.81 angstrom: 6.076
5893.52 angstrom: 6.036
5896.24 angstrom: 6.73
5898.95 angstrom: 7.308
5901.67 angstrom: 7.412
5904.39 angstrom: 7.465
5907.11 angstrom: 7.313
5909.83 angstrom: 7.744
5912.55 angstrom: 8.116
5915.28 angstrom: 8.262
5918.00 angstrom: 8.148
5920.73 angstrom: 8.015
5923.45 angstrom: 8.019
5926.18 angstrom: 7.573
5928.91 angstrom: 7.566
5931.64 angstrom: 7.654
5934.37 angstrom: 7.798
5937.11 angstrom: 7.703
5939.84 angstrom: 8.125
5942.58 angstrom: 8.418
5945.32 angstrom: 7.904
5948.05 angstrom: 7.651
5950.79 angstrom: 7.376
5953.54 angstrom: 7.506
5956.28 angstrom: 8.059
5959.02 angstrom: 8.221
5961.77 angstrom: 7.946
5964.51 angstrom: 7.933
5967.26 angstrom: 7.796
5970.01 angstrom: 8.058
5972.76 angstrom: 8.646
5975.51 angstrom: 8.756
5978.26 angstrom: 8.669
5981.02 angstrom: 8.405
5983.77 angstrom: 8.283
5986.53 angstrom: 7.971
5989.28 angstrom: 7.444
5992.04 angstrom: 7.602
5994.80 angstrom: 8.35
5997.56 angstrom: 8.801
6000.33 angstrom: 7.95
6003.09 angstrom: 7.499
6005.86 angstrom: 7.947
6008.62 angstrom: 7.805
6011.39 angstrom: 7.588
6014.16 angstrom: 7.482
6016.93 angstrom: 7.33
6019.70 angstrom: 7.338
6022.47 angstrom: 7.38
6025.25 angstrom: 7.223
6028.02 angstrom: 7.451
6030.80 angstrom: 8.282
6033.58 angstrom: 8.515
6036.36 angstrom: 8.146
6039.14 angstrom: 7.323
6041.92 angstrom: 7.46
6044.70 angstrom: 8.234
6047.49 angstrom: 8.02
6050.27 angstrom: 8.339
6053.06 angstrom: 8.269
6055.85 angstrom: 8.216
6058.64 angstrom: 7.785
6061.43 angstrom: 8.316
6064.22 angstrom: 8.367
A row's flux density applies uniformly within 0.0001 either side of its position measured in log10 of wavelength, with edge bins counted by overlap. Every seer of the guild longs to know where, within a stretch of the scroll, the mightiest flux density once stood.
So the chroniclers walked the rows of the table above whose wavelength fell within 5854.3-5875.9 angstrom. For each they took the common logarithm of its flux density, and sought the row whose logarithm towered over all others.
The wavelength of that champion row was 5874.55 angstrom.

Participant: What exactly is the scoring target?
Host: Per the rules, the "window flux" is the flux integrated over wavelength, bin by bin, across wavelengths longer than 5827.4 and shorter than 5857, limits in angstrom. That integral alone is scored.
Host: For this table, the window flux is 240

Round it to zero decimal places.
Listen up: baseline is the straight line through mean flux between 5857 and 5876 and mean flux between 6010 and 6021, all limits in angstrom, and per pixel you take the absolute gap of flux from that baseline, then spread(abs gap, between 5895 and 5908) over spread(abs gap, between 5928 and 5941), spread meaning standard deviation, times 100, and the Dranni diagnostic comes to 320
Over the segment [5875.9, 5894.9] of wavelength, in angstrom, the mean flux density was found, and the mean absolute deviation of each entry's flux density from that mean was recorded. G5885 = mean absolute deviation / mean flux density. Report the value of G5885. 0.089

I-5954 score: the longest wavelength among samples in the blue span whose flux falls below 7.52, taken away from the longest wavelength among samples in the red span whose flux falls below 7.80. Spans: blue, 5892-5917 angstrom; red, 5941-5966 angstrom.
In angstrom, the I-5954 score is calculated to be 46.4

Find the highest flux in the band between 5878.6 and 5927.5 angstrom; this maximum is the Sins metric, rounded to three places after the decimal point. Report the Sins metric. 8.262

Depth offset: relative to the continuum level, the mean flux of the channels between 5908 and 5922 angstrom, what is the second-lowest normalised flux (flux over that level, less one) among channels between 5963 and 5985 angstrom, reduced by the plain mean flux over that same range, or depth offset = -8.33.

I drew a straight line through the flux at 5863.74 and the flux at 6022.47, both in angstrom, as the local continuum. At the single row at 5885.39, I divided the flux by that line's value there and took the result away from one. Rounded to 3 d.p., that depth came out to 0.066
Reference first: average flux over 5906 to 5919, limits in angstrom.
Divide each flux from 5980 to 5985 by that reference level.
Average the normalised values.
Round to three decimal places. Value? 1.054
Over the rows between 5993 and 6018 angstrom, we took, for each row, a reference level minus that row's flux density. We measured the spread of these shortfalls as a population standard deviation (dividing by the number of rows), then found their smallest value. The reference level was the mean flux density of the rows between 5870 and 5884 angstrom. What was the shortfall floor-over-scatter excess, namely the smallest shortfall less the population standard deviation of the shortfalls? -1.1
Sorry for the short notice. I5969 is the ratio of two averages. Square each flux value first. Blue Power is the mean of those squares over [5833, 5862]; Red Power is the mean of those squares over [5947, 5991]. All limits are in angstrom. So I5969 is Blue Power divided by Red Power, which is 1.01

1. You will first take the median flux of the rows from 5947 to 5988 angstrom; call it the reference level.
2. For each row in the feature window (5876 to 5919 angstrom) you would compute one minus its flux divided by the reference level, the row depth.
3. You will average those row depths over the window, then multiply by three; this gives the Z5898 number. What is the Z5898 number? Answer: 0.26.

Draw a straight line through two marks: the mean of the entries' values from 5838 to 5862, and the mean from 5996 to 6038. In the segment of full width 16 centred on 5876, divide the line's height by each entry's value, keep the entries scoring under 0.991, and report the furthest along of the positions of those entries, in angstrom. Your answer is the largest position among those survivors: 5877.26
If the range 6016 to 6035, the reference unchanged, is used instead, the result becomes 6033.58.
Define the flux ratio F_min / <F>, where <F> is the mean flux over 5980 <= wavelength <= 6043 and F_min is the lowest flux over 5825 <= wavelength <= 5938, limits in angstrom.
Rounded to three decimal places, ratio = 0.773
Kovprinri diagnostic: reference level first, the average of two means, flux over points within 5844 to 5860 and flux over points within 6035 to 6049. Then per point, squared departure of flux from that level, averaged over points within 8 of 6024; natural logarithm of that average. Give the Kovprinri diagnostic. -1.01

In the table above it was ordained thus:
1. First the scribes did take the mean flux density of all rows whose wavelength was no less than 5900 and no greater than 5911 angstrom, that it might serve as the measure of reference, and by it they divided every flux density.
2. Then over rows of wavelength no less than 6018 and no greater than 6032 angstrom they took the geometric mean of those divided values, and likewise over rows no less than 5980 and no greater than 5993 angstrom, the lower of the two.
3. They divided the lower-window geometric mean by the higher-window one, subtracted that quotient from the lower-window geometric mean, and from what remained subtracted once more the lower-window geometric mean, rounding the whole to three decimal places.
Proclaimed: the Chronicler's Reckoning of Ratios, -1.054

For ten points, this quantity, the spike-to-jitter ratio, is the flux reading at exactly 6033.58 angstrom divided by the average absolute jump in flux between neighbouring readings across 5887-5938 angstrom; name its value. 34.8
